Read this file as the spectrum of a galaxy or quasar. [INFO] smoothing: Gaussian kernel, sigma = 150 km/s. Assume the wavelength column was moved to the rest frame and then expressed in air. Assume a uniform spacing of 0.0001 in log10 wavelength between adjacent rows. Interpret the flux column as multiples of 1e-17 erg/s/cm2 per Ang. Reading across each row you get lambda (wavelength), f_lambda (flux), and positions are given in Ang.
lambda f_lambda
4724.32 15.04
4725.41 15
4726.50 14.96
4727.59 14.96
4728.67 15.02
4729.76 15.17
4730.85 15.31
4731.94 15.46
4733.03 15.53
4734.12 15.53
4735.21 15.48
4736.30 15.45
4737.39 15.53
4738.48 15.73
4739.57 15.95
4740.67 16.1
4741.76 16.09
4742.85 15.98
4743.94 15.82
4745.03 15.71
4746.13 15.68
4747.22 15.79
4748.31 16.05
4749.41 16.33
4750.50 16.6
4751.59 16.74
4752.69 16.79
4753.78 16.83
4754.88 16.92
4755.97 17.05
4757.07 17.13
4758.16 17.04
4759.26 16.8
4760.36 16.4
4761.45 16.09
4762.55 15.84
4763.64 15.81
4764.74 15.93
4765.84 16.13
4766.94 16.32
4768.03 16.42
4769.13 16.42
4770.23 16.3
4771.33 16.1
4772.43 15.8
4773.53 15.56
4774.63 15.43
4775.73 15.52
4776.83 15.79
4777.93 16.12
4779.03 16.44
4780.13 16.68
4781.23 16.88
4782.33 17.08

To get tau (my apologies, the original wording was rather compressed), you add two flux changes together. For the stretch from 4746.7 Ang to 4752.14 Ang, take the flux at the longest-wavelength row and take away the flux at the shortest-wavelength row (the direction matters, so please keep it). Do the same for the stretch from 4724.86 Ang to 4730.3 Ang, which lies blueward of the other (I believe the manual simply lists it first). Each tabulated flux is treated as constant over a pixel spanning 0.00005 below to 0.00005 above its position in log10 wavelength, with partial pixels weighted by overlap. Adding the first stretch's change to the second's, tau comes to 1.1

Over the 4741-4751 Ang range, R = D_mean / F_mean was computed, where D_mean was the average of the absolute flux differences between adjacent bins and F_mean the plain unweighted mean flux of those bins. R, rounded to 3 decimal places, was 0.010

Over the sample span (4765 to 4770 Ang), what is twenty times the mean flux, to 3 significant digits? 326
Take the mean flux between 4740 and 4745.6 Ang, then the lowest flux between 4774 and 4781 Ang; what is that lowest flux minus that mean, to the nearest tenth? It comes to -0.5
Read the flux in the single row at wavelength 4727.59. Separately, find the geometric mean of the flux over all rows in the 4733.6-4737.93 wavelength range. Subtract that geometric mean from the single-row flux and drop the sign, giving 0.54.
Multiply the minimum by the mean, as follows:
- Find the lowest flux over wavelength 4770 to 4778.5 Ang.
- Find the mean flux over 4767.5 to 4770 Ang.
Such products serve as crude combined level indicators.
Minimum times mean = 253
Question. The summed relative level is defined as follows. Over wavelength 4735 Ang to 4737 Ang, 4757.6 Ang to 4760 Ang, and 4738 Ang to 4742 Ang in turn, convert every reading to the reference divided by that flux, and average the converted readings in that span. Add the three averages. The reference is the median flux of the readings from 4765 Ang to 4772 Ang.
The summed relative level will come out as 3.04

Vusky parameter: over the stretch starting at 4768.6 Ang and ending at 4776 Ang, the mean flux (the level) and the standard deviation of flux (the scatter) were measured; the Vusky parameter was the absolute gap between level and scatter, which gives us 15.5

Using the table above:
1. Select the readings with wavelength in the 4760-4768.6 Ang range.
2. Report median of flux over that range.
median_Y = 16.1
